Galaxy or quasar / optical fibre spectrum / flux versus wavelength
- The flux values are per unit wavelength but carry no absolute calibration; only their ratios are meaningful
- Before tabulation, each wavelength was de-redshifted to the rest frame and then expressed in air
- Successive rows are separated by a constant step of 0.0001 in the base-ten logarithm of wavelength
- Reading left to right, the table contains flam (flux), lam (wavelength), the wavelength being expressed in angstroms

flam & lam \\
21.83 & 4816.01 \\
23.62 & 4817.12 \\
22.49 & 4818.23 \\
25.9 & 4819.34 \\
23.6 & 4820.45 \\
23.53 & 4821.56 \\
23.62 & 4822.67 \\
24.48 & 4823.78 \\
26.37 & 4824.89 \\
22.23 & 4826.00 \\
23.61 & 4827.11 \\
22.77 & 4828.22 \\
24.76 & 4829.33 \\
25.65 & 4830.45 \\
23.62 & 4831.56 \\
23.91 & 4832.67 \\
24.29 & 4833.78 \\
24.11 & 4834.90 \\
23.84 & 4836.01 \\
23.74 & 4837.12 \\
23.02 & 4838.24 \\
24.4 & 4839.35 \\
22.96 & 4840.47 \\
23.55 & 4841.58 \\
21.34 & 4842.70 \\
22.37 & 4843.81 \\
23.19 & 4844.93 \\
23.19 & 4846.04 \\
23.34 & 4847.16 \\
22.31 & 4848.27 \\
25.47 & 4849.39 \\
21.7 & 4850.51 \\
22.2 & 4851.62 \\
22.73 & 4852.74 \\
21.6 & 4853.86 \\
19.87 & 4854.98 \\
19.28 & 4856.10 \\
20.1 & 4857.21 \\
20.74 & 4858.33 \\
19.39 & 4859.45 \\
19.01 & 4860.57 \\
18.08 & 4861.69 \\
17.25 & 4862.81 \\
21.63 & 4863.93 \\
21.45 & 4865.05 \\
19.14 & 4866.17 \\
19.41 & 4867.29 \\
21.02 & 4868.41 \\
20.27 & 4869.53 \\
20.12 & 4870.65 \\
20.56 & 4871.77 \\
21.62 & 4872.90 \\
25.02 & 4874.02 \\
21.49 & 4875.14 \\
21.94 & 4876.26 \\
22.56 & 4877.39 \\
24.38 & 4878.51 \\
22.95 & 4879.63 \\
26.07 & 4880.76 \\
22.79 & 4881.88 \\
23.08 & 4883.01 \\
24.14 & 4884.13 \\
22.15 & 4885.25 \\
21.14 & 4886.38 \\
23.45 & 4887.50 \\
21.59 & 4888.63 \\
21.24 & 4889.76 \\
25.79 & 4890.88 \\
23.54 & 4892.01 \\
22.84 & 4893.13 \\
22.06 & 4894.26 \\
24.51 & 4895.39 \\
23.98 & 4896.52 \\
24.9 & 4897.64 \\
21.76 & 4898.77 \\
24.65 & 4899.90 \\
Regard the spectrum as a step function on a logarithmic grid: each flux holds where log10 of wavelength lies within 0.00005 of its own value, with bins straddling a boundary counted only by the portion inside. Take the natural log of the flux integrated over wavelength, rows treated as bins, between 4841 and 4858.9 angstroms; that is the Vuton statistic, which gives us 6.0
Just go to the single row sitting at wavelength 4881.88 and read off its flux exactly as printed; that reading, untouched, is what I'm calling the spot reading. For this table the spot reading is 22.79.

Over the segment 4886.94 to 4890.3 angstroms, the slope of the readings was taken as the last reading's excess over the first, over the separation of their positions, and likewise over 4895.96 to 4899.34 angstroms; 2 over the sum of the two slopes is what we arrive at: -1.0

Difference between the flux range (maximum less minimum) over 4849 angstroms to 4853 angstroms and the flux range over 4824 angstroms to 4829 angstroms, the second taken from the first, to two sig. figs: -0.37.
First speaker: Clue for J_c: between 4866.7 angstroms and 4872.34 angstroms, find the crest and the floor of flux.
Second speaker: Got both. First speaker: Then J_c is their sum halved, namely 20.2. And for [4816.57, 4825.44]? 24.4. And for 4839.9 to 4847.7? 22.4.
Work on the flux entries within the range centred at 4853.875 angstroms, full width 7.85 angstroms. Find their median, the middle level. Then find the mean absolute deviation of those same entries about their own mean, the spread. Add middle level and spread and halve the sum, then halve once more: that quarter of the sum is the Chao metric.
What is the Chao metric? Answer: 5.68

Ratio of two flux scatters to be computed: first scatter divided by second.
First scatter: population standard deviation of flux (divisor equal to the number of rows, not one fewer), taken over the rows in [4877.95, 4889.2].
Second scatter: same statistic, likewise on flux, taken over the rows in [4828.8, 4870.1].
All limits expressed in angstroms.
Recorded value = 0.7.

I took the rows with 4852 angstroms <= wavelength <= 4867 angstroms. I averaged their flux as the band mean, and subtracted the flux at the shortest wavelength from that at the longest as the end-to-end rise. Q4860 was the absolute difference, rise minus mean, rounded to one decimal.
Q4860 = 23.6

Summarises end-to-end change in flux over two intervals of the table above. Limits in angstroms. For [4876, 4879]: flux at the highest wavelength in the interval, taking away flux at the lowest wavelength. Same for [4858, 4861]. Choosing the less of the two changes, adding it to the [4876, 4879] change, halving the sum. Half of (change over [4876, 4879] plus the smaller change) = 0.4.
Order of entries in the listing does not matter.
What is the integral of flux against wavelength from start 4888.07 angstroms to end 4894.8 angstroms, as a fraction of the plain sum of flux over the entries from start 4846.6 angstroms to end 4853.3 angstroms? 1.12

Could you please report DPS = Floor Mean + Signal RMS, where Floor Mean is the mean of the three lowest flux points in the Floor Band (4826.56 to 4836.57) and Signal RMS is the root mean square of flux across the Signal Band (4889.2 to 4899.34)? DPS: 47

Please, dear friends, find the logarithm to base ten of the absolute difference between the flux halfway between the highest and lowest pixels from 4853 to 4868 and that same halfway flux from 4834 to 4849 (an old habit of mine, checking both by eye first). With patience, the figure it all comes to 0.5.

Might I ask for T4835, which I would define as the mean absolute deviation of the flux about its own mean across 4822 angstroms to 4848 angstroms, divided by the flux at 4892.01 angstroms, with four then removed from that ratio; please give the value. -3.97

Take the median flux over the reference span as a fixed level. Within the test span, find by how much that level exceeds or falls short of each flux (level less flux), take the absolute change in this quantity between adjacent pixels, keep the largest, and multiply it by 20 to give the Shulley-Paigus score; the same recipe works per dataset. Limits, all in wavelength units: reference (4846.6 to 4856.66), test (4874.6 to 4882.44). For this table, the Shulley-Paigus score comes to 66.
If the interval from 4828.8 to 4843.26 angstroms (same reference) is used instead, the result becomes 44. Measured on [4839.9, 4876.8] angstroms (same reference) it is 88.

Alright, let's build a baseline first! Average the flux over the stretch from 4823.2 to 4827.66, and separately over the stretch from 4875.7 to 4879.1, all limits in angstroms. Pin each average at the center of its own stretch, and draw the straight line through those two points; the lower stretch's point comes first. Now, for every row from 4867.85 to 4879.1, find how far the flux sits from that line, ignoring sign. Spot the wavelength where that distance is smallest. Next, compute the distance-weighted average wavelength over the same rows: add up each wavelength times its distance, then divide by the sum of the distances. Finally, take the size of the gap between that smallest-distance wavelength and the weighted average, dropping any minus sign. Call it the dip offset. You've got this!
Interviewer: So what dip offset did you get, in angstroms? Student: 5.0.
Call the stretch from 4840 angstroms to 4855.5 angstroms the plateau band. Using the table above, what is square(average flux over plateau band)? 509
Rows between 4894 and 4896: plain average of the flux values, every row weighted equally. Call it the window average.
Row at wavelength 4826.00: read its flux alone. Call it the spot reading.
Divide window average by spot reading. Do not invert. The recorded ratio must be 1.05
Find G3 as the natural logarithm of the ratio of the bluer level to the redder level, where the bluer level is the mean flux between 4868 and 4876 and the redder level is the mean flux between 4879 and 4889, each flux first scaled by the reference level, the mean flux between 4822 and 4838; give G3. -0.07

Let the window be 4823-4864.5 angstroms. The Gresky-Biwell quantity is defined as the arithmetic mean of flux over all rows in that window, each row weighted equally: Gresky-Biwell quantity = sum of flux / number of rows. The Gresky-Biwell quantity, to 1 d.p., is 22.5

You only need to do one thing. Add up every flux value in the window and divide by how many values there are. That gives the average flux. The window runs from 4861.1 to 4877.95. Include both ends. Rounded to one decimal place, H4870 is 20.8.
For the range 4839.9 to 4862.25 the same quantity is 21.6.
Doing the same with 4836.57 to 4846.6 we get 23.1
